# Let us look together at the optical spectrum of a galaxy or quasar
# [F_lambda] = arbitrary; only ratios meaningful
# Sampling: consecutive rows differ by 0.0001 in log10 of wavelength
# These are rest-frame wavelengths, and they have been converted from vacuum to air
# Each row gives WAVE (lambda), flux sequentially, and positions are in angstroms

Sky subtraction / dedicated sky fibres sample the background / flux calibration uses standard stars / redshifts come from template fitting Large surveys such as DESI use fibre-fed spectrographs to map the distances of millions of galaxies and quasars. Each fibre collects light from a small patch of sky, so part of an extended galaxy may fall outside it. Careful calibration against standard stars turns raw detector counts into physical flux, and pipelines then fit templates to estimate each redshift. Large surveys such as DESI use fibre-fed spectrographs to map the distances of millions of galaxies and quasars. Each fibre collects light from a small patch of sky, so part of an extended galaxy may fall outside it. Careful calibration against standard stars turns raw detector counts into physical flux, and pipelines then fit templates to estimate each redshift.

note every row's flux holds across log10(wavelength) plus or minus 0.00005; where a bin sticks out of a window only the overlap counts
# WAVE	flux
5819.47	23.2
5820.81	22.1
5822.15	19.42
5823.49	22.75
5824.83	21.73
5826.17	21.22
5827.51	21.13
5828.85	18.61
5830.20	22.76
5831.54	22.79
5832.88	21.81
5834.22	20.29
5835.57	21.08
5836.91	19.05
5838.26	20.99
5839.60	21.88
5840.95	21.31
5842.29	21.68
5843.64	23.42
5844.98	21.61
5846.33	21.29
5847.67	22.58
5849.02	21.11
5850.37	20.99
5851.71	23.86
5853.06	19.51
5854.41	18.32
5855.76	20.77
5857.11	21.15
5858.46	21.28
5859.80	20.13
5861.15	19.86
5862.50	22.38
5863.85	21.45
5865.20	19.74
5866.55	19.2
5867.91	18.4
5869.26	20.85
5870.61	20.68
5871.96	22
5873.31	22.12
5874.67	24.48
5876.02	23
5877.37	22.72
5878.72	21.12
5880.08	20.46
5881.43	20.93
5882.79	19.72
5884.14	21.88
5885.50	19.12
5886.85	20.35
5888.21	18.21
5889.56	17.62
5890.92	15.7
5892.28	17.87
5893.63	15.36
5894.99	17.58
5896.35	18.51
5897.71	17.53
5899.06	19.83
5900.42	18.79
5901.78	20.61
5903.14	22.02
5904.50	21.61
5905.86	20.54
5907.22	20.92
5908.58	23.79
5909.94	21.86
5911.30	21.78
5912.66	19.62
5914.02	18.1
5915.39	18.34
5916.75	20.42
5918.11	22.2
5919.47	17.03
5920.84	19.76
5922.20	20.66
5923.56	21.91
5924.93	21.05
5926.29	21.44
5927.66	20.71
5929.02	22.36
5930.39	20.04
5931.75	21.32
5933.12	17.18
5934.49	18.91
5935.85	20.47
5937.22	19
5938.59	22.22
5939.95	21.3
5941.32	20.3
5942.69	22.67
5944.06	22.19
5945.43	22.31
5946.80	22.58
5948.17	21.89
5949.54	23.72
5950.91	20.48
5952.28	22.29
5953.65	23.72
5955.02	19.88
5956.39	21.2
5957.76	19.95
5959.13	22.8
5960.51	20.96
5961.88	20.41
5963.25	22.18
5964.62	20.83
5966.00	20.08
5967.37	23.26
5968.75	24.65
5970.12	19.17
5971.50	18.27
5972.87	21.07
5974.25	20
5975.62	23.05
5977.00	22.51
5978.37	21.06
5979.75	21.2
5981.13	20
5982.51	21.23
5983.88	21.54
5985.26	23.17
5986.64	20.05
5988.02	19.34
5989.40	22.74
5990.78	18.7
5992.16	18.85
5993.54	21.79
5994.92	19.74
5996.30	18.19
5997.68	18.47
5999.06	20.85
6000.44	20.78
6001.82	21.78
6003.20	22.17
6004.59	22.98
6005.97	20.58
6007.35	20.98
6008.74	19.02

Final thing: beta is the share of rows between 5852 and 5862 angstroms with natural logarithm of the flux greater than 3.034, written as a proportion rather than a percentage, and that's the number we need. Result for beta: 0.3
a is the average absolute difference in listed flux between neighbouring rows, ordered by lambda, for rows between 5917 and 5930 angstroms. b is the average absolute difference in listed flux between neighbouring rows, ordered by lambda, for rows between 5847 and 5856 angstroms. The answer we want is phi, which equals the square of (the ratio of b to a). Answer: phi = 1.5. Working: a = 1.7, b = 2.1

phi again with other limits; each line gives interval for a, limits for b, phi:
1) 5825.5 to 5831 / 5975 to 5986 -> 0.2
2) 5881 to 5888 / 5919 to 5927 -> 0.4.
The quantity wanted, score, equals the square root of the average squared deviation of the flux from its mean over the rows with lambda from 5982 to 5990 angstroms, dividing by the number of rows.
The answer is 1.4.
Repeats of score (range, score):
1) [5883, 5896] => 1.9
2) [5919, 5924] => 1.8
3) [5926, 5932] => 0.8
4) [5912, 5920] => 1.7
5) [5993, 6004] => 1.4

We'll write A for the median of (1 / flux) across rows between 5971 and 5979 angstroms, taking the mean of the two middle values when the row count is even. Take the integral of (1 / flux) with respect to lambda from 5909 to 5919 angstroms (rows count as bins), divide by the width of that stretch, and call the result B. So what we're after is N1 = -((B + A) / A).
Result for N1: -2.04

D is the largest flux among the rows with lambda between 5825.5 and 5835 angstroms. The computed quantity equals 22.79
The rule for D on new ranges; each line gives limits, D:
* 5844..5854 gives 23.86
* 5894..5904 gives 22.02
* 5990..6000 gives 21.79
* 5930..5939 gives 22.22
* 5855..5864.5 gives 22.38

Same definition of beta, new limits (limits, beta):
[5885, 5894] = 0.0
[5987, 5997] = 0.3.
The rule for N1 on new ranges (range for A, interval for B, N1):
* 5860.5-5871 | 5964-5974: -1.97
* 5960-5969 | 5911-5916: -2.09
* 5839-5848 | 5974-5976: -2.01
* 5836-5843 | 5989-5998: -2.09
